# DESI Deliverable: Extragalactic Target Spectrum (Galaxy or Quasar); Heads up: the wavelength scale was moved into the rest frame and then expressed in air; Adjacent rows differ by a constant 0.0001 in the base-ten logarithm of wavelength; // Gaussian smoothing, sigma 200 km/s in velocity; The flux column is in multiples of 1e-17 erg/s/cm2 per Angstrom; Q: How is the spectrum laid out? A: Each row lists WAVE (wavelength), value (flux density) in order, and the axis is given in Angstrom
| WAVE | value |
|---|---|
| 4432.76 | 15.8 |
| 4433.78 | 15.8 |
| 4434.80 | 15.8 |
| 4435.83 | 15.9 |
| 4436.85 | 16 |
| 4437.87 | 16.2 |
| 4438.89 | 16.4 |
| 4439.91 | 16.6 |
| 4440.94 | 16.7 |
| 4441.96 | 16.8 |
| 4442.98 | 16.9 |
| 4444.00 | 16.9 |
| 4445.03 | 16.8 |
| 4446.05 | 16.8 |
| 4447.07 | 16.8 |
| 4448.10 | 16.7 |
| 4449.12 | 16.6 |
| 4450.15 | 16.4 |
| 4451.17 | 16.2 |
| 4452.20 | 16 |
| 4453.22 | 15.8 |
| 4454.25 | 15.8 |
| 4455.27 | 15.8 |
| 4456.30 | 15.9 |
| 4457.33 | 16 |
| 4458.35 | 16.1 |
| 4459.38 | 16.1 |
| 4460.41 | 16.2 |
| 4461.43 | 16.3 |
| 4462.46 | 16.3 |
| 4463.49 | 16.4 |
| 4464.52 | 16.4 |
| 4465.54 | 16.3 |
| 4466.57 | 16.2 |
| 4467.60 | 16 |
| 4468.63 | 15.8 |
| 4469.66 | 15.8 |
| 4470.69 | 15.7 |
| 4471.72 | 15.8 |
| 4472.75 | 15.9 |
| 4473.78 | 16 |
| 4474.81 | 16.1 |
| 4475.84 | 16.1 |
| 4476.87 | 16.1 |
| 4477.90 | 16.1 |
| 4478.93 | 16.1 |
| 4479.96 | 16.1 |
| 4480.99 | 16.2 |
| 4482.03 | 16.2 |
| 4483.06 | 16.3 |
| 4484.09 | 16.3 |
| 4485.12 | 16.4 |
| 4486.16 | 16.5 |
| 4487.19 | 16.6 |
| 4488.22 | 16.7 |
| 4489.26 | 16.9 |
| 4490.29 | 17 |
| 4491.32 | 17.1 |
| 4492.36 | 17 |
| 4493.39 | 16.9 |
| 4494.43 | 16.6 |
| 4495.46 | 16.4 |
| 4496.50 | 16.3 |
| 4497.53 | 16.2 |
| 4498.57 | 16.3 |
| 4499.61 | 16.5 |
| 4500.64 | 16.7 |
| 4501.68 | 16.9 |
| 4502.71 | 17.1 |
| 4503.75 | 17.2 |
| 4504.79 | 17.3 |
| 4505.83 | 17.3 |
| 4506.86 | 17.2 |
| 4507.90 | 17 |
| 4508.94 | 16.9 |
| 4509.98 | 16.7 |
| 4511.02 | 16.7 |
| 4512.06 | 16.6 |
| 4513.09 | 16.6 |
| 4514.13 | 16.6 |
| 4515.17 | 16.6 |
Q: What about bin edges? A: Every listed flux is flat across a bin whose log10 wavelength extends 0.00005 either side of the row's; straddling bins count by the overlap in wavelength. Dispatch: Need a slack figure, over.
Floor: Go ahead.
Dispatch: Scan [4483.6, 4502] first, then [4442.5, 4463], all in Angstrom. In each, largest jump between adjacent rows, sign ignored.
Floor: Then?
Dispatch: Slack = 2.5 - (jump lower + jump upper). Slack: 2.00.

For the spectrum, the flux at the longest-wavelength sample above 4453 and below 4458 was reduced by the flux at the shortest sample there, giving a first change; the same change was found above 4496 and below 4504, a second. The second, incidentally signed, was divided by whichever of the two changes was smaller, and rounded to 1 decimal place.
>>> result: 4.5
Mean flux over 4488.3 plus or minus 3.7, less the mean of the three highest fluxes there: -0.26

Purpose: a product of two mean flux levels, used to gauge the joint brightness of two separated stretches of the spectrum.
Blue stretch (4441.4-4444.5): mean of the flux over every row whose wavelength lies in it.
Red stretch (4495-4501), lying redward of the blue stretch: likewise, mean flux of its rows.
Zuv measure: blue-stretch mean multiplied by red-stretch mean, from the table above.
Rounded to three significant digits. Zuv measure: 277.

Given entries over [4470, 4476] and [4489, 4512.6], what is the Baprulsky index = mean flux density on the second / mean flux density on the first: 1.06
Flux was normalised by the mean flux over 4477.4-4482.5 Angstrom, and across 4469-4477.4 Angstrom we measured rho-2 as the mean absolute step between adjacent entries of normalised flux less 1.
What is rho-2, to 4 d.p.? 0.0044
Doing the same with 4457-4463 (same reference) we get 0.0037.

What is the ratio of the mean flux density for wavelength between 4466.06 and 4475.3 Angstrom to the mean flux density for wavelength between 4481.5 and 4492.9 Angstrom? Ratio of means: 0.96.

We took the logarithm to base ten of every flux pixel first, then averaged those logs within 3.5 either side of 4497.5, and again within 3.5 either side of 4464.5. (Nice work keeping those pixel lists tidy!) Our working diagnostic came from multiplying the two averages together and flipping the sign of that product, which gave -1.47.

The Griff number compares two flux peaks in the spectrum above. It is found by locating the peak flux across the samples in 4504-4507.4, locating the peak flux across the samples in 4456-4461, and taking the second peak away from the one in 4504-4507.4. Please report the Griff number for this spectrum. 1.1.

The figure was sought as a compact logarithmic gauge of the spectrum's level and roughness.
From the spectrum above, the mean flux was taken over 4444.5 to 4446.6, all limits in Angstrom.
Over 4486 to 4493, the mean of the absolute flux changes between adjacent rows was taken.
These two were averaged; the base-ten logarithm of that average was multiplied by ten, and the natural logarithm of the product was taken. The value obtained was 2.23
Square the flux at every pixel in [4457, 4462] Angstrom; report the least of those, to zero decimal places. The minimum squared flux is 256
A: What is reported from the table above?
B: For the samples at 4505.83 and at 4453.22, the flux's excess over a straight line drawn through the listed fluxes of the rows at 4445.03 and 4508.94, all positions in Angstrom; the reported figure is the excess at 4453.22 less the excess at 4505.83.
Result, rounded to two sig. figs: -1.4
